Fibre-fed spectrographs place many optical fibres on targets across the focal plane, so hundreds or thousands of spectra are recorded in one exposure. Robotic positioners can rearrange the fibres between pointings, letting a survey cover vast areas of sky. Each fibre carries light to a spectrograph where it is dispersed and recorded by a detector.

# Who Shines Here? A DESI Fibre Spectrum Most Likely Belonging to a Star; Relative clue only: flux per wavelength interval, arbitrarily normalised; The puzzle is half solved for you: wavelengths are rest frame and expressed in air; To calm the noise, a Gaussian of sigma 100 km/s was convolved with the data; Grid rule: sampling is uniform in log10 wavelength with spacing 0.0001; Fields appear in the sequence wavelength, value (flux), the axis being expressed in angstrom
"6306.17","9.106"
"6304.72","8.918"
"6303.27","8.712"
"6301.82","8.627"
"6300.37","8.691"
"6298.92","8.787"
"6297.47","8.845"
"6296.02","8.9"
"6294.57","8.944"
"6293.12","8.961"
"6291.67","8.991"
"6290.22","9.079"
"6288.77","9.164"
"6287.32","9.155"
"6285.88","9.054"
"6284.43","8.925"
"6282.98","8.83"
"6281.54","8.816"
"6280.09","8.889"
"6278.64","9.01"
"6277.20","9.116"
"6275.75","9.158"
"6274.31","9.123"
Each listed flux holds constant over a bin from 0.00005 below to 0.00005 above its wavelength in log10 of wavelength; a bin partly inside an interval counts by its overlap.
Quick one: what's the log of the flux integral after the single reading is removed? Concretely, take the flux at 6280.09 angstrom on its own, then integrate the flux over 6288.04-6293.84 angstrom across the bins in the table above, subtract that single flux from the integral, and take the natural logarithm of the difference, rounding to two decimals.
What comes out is 3.77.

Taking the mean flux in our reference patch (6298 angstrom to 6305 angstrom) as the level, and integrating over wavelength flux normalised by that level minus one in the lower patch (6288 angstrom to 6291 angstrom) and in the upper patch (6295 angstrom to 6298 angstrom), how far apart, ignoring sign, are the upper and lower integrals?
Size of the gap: 0.08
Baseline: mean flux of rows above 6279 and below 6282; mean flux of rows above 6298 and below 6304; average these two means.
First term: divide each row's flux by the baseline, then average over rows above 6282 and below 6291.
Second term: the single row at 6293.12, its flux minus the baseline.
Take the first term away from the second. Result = -0.85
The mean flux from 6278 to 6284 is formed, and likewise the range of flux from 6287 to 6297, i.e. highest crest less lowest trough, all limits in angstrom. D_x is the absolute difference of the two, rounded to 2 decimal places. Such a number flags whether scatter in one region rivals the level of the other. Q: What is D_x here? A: 8.62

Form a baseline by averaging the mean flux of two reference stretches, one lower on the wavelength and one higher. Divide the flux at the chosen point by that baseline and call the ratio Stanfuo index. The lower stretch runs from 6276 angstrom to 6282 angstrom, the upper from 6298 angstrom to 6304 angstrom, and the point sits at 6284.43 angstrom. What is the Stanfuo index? 1.01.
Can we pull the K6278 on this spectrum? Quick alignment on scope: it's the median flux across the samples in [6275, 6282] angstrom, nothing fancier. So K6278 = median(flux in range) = 9.01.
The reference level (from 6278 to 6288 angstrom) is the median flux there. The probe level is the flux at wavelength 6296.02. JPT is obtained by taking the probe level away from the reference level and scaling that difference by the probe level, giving 0.00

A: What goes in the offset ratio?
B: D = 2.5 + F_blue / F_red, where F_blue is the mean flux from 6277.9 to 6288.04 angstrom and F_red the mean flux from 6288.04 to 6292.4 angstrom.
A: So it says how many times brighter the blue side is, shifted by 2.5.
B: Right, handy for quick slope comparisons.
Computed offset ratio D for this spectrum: 3.49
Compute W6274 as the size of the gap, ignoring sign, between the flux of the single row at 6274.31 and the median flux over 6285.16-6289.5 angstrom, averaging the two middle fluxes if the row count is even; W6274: 0.03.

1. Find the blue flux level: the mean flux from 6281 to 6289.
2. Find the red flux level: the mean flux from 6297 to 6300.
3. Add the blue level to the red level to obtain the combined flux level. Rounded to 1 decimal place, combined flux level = 17.8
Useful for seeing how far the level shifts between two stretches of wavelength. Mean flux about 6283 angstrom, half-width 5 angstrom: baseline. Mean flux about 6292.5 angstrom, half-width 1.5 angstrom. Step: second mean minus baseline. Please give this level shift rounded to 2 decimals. 0.02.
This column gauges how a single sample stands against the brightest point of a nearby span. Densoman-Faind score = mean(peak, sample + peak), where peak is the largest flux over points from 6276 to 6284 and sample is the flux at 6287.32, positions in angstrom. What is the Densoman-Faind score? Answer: 13.7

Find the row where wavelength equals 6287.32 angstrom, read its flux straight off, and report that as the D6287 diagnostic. 9.155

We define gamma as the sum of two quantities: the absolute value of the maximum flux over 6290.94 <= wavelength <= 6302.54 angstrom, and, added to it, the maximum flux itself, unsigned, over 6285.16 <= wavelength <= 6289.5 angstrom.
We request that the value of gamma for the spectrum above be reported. 18.2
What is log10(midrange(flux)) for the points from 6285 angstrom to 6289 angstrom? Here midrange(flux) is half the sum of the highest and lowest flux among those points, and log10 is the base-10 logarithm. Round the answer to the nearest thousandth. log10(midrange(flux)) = 0.959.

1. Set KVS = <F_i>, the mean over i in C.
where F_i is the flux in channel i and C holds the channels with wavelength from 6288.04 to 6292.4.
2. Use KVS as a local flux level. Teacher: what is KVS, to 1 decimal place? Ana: 9.1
